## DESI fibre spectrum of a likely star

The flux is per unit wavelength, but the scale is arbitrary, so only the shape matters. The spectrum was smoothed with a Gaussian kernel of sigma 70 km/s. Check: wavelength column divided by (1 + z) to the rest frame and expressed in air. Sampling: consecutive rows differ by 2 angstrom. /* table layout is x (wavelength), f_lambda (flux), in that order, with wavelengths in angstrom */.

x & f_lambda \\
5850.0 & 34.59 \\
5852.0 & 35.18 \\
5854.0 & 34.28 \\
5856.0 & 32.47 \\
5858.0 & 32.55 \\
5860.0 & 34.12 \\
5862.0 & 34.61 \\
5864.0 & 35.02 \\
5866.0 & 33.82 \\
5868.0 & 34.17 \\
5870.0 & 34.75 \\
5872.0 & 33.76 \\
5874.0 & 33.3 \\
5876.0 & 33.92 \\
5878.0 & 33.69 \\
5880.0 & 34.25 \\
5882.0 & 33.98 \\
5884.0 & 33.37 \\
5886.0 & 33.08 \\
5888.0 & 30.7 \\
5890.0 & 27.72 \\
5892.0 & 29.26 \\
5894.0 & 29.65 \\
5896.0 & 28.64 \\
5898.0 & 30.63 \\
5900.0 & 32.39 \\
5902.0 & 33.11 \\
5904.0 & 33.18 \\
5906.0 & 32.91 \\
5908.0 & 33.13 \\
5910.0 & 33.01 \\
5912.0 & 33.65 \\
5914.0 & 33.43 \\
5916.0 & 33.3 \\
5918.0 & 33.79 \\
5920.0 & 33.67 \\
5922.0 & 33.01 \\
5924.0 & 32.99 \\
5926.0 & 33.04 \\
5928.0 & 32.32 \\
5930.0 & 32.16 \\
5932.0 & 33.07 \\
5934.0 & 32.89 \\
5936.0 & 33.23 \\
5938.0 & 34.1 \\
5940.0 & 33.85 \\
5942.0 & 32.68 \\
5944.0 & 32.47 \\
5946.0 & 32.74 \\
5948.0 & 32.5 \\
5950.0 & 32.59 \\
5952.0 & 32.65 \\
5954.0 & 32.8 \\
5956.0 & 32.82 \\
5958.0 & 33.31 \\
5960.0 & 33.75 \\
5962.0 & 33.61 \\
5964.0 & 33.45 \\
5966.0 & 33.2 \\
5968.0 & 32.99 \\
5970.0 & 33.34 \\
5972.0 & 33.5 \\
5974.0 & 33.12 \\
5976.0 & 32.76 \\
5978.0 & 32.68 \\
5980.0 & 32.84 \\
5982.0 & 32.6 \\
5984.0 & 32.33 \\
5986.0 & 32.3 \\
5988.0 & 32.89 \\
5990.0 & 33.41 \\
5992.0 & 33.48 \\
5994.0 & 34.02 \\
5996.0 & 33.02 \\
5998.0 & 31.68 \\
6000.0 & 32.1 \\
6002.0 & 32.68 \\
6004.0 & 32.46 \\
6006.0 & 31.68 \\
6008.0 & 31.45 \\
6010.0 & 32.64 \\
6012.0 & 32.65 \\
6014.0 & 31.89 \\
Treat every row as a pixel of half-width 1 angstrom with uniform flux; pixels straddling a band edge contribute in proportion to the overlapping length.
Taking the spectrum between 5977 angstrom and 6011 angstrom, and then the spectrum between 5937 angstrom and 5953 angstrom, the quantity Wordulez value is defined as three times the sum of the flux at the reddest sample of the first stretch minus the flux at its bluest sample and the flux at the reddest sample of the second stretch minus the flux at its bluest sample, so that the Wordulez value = -4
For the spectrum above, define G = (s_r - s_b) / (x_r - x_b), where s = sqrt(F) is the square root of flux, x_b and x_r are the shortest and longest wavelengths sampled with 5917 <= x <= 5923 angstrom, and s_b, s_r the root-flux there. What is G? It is -0.017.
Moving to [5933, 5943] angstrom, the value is -0.002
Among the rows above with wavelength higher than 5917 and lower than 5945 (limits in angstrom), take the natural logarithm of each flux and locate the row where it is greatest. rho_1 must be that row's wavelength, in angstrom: 5938.0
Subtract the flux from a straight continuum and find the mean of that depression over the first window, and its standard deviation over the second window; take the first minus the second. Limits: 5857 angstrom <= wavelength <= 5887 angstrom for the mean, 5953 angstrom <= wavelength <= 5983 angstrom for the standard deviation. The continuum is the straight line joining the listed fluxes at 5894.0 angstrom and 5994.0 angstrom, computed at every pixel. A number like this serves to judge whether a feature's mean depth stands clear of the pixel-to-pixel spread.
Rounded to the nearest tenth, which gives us -5.8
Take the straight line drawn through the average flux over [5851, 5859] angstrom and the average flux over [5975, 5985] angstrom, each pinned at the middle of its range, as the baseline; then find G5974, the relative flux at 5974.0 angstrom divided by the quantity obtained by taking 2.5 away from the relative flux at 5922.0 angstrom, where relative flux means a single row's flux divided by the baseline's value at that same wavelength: -0.674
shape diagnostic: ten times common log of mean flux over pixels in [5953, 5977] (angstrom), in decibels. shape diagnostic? 15.2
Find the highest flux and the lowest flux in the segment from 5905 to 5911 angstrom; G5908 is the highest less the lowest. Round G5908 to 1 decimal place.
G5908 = 0.2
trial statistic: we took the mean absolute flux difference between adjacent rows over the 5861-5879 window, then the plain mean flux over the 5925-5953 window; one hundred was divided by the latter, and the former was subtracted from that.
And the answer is 2.44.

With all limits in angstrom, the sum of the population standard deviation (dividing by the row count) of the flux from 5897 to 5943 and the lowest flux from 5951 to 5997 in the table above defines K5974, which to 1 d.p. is 33.0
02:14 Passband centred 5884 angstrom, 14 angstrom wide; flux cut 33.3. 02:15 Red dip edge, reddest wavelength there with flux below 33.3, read 5890.0 angstrom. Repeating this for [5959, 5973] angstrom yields 5968.0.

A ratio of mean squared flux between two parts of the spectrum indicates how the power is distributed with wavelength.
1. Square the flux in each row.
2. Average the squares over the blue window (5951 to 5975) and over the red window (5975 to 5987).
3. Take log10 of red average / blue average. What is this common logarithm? -0.02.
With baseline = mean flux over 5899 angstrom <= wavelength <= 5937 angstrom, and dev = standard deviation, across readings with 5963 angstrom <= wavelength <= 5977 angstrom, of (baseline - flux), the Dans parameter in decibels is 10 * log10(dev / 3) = -11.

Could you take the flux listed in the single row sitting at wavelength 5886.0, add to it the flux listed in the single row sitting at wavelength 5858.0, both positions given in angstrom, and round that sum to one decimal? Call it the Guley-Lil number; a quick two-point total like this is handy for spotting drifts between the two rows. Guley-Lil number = 65.6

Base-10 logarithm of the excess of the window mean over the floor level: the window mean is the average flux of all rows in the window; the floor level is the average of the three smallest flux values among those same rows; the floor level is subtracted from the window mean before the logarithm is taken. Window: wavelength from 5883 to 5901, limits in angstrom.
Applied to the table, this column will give 0.31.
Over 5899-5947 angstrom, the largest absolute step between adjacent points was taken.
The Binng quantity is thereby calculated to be 1.2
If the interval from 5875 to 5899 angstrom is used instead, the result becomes 3.0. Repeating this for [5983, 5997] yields 1.0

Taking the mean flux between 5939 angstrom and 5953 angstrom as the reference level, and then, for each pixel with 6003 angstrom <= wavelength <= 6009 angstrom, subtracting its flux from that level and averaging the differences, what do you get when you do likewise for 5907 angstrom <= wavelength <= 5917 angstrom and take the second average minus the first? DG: -1.44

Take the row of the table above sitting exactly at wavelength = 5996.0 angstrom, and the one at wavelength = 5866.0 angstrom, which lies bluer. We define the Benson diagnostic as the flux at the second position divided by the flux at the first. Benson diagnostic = 1.02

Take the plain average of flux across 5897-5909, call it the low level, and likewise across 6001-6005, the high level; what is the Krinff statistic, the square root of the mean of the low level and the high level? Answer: 5.707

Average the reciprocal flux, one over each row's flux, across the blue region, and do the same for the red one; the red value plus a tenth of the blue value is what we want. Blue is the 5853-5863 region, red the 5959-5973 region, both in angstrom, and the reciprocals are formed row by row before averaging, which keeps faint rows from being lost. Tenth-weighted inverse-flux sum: 0.0329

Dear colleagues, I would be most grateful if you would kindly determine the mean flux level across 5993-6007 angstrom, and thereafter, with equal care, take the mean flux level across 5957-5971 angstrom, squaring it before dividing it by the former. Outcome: 34.3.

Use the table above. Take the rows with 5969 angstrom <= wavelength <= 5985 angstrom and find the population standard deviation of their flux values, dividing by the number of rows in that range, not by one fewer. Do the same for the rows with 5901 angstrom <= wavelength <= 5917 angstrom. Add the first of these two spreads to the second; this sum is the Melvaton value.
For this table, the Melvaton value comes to 0.6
